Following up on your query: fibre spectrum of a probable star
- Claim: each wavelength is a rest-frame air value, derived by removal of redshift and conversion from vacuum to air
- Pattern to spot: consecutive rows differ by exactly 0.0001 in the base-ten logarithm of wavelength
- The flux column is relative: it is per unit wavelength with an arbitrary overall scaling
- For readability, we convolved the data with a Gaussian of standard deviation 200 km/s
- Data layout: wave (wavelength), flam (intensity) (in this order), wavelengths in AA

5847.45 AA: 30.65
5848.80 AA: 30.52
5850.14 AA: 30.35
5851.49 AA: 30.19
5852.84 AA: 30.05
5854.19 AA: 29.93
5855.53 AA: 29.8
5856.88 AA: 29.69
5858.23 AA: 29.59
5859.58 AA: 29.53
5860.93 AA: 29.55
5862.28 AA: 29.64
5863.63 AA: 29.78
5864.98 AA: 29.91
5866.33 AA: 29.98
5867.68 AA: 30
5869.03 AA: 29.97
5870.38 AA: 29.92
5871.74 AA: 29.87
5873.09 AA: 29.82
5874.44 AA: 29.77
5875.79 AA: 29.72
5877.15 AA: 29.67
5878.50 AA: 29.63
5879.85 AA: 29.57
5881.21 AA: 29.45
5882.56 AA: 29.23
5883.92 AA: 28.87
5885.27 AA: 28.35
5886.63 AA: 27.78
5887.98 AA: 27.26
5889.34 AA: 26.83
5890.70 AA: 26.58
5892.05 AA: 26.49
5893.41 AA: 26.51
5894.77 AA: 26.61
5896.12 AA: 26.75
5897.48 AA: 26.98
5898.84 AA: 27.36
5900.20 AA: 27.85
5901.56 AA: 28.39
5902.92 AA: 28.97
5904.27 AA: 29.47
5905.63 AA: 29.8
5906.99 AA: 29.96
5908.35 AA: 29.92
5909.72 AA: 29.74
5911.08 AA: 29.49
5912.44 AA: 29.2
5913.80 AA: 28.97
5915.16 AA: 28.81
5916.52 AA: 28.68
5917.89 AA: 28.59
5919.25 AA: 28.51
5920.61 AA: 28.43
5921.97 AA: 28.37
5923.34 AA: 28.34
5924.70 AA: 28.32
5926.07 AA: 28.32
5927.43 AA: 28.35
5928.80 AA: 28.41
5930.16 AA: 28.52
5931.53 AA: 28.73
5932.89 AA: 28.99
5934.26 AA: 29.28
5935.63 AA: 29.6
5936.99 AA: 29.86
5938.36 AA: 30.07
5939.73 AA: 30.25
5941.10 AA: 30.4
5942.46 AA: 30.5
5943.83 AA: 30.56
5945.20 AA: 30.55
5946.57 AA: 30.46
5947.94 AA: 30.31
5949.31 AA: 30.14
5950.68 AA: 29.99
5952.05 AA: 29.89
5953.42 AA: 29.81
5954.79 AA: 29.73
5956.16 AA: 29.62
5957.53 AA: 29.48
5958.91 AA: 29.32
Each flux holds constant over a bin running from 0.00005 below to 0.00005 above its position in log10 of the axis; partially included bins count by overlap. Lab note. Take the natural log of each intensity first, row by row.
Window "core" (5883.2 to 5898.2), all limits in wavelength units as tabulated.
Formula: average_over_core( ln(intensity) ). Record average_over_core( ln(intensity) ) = 3.302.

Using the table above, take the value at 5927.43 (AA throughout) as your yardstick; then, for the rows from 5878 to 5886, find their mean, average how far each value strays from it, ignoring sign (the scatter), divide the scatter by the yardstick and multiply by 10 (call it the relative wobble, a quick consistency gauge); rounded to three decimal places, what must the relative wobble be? 0.135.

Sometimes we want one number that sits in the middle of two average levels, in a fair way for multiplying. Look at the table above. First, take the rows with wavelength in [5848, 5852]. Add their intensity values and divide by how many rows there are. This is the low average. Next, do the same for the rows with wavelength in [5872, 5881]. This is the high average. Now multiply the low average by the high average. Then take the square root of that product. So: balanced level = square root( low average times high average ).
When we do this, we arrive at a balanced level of 30.0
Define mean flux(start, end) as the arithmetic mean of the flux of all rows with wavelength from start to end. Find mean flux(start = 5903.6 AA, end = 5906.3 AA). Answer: 29.6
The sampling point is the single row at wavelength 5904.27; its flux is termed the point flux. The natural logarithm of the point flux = 3.383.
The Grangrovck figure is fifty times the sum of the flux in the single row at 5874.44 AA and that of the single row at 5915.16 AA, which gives 2929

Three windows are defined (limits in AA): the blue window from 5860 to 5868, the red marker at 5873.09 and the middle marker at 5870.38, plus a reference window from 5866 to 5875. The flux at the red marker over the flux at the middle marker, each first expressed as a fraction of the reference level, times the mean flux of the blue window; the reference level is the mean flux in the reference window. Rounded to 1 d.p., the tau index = 29.7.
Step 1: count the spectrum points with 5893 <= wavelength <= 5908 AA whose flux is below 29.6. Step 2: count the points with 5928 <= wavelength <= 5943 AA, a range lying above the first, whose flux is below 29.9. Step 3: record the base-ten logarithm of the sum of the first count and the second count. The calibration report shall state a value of 1.20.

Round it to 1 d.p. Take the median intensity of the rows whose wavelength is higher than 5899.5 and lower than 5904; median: 28.4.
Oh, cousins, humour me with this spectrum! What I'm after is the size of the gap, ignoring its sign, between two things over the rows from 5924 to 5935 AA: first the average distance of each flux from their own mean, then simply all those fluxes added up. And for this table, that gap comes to 229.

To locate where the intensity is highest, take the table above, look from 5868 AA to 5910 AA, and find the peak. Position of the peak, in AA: 5869.03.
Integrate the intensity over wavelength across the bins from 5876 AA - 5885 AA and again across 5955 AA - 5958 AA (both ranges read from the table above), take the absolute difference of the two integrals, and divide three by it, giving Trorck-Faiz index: 0.02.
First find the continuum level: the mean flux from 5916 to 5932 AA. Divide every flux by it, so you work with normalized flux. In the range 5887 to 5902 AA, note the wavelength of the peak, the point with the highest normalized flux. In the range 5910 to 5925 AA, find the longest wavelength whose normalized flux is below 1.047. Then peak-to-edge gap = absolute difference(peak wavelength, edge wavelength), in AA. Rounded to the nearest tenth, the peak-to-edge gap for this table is 23.1 AA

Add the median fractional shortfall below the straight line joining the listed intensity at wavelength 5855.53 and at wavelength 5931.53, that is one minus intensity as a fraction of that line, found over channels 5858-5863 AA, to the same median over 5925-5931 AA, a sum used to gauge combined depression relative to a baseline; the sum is 0.02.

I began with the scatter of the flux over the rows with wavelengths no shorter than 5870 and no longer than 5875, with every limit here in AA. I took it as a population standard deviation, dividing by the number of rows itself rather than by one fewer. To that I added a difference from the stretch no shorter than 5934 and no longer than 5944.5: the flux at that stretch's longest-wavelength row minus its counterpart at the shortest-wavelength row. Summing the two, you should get 1.3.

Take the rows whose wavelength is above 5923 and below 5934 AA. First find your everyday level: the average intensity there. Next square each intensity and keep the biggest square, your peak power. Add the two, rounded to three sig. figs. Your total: 869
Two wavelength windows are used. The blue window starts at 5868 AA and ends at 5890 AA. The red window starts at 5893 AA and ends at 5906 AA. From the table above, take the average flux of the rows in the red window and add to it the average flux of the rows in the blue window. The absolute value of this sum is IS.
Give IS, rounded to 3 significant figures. 57.0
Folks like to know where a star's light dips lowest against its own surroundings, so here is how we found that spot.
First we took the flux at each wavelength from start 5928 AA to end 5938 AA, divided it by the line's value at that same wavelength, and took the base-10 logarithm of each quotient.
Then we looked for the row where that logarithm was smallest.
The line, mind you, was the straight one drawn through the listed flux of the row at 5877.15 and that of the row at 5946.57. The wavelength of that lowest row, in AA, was 5928.80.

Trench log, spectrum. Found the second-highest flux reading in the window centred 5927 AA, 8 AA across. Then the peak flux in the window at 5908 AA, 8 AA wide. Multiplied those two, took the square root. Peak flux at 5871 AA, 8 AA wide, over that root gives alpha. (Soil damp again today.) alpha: 1.03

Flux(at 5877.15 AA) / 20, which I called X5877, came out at 1.48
